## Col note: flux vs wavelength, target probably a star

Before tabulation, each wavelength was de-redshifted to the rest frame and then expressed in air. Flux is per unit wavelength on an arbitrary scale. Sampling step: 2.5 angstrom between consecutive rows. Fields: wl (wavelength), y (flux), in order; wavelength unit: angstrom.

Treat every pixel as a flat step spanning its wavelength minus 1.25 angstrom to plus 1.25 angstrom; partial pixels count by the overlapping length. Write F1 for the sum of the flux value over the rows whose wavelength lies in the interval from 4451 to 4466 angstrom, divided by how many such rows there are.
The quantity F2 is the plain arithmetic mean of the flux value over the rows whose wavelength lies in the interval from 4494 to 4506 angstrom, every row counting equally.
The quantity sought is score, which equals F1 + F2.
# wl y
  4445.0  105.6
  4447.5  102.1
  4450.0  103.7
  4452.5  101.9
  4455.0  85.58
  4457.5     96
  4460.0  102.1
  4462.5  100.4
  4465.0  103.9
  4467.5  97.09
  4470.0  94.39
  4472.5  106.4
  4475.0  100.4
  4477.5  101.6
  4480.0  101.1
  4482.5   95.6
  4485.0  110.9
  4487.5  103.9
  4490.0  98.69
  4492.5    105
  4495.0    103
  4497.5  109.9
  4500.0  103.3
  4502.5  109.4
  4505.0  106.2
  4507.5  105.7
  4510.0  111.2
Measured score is 205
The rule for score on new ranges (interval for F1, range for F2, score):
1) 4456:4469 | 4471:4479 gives 203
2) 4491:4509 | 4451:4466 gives 204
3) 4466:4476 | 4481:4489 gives 203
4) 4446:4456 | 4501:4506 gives 206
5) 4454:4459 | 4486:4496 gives 193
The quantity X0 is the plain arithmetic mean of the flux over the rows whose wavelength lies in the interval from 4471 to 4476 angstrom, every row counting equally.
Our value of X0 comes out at 103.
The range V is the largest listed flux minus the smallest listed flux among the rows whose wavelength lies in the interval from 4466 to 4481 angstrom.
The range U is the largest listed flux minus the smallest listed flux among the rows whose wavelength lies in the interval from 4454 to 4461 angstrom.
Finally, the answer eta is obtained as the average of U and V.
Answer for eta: 14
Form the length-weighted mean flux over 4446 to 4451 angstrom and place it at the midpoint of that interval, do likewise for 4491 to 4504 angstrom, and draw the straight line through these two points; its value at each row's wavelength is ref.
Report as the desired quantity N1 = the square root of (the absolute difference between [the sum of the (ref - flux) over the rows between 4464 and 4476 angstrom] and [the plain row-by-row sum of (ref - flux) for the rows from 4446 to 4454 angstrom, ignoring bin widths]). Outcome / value 4.2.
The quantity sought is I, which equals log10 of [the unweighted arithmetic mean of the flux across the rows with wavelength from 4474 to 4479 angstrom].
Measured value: 2.004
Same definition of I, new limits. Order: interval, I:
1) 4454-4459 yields 1.958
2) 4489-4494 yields 2.008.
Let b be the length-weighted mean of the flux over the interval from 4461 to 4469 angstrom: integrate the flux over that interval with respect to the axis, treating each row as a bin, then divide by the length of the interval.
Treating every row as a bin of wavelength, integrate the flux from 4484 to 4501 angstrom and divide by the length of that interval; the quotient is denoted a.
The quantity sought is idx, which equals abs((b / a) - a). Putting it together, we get 104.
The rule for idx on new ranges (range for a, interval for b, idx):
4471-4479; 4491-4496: 101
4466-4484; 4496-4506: 99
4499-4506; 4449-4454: 105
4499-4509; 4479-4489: 105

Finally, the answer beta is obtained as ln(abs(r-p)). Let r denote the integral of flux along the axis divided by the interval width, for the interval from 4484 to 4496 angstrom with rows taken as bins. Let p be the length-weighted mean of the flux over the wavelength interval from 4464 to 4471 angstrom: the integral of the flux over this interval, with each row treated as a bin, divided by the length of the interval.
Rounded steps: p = 98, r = 104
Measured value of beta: 1.8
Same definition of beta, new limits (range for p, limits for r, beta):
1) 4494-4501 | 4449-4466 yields 1.9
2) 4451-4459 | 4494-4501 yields 2.4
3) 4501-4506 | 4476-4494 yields 1.7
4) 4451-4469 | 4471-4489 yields 1.5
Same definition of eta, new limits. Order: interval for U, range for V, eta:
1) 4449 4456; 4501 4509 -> 11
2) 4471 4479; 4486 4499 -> 9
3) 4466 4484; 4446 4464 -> 15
